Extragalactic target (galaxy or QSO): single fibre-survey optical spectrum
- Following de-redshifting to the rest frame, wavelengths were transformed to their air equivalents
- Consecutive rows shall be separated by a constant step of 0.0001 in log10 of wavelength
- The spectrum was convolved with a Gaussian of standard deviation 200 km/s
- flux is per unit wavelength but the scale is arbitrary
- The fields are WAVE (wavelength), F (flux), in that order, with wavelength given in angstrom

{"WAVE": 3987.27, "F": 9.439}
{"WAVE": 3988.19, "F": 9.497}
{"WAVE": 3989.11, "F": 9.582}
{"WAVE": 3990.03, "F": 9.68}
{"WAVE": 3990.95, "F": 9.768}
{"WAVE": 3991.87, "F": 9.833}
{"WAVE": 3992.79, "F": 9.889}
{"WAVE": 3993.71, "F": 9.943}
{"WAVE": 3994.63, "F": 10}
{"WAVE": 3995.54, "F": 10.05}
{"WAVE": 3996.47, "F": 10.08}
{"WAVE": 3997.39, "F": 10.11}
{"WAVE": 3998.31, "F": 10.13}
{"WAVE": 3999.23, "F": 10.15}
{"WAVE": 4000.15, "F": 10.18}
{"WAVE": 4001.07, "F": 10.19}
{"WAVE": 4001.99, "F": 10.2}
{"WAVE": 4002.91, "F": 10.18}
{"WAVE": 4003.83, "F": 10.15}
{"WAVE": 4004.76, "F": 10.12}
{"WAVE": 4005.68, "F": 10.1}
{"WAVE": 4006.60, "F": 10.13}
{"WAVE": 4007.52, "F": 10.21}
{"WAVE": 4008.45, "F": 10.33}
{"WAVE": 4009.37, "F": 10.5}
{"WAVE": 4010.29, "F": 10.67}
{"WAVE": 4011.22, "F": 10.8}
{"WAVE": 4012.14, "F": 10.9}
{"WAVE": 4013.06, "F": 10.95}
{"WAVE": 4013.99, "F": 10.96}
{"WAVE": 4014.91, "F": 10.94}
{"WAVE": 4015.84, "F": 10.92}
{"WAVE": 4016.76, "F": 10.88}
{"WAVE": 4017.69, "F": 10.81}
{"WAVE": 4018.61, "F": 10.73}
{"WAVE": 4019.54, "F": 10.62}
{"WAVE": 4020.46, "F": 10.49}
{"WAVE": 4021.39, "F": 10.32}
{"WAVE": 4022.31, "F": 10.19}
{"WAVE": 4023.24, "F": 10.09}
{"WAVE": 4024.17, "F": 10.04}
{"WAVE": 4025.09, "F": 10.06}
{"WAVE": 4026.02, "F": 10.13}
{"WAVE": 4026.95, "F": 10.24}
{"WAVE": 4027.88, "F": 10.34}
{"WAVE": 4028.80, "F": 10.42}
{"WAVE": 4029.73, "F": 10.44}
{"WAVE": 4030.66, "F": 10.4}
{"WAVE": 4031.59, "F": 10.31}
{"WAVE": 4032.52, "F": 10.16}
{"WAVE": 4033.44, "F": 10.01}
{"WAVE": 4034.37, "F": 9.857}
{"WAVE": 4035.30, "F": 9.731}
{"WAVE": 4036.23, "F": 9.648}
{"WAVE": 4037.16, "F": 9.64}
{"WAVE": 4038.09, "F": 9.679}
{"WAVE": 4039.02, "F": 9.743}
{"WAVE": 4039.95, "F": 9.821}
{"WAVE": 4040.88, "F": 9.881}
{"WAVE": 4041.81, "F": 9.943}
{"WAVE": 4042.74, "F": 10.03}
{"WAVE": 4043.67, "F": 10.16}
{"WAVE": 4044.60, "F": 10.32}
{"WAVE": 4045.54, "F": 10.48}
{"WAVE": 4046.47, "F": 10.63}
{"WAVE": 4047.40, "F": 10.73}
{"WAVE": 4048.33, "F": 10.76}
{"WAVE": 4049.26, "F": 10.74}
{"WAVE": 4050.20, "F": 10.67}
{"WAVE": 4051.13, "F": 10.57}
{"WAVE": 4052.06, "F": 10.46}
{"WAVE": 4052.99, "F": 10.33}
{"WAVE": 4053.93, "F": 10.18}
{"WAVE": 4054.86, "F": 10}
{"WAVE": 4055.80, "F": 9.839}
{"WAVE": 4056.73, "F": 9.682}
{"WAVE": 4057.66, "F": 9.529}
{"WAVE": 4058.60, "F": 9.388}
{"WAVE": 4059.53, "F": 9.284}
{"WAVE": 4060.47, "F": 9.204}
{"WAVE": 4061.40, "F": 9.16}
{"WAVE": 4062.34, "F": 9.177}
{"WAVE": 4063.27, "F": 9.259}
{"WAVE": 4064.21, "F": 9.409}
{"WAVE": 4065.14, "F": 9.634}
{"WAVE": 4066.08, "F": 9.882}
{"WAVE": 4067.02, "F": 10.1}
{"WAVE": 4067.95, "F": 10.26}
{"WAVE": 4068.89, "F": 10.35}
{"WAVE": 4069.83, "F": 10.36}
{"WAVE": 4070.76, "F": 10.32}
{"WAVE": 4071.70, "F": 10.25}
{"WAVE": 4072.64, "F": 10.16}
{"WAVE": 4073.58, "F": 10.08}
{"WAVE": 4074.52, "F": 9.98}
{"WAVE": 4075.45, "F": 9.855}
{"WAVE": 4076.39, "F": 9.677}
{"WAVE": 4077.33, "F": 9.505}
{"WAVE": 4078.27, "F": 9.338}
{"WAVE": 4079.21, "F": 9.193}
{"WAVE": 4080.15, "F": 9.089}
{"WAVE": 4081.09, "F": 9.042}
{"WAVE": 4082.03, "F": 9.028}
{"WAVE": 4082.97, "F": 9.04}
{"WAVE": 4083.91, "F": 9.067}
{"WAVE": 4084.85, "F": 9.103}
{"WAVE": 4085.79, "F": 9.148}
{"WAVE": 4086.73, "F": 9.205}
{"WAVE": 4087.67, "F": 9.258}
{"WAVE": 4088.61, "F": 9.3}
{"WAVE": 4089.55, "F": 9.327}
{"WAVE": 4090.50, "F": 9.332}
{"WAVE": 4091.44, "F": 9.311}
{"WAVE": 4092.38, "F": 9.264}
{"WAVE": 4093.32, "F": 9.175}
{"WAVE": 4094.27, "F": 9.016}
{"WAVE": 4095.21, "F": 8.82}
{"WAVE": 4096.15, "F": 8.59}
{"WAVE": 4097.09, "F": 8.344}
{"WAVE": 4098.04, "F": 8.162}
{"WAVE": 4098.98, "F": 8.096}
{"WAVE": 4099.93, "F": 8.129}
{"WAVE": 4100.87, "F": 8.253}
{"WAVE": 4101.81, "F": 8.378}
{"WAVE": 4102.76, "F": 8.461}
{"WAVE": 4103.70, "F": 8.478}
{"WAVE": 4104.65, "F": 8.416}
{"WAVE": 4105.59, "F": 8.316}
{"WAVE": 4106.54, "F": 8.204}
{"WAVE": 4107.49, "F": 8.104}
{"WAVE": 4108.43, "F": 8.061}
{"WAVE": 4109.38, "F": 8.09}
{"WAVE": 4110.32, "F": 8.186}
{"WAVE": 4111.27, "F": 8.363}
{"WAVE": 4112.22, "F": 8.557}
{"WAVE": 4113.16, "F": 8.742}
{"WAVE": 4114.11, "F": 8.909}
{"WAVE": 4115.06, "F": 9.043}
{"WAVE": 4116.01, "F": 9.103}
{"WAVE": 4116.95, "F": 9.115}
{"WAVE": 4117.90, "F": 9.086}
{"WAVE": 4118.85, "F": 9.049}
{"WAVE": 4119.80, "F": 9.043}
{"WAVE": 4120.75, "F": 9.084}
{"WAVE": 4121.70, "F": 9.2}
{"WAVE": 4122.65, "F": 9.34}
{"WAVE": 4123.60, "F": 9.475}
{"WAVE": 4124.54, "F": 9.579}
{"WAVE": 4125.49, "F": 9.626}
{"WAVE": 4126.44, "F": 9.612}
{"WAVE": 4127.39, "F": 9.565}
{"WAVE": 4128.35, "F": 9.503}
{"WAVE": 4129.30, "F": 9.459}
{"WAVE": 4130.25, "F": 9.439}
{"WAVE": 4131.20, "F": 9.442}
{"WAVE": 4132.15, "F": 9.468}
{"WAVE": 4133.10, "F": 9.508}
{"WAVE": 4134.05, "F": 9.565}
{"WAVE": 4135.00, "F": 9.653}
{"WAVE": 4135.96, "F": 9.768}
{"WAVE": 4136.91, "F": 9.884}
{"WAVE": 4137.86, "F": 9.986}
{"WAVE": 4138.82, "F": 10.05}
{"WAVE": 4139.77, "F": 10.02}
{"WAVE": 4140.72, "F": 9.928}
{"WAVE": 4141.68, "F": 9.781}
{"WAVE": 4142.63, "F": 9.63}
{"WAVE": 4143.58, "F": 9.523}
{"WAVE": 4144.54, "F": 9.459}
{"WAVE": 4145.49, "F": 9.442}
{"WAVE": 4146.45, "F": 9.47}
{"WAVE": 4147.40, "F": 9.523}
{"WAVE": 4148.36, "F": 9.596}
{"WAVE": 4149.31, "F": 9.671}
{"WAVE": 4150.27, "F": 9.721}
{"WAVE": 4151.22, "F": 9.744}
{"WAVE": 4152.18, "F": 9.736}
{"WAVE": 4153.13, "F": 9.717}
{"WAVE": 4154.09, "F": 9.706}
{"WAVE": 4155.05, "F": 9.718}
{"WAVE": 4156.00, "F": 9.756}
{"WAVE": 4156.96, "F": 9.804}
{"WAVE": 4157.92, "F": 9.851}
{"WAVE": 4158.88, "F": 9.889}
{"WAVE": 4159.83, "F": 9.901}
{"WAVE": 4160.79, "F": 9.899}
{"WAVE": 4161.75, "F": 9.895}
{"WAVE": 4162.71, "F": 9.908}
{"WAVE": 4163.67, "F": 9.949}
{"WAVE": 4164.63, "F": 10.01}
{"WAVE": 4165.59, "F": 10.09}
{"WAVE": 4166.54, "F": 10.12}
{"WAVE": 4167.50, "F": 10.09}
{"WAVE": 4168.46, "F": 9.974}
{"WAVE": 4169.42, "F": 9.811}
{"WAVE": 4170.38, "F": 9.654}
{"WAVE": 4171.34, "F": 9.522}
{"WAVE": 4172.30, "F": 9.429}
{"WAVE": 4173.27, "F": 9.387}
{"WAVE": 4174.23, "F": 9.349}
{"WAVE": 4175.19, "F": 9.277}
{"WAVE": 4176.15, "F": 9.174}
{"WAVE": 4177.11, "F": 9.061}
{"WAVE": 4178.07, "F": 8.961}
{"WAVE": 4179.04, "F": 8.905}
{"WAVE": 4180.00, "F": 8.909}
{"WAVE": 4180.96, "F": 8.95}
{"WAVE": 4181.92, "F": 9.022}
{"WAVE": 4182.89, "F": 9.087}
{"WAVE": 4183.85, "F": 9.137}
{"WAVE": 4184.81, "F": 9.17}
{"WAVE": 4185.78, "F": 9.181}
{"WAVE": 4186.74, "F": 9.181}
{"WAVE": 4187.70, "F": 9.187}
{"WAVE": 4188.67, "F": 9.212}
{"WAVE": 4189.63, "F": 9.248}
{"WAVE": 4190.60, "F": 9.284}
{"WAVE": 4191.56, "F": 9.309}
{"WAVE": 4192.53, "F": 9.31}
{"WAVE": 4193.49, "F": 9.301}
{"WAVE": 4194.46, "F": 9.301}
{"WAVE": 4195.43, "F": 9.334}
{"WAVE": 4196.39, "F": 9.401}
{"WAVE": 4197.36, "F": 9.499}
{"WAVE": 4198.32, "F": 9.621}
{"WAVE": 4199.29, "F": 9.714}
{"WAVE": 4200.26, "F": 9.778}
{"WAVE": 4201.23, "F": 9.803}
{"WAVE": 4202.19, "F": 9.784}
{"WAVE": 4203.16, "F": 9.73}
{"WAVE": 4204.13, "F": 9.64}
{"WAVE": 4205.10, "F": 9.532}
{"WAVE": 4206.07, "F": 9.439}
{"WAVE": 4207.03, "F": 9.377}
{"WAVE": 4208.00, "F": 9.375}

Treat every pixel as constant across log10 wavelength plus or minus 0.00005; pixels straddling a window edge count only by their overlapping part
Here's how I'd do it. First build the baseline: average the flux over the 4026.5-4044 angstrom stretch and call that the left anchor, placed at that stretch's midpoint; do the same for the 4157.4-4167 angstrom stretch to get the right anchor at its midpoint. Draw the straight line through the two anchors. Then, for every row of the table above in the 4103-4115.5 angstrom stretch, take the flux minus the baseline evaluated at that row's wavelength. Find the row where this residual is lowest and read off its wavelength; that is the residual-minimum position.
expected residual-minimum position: 4108.43 angstrom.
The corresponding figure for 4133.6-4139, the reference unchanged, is 4134.05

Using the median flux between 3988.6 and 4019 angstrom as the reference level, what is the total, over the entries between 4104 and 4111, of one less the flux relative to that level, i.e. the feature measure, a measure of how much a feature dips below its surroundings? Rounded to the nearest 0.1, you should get 1.4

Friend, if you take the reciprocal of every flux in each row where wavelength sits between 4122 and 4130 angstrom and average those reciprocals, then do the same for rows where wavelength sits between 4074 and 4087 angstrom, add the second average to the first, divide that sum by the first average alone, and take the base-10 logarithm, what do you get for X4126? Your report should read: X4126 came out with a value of 0.306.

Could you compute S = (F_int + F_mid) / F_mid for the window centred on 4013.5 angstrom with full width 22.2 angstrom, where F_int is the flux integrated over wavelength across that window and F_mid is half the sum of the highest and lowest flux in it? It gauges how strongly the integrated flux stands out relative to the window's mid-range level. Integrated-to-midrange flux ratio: 23.2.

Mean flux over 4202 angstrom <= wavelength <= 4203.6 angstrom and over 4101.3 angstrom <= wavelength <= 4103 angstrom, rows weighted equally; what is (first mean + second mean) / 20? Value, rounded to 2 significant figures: 0.91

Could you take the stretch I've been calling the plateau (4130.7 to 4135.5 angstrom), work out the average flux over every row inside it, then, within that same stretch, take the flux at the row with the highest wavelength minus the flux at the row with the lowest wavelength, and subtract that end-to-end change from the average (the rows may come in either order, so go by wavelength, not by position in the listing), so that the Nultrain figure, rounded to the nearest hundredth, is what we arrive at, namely 9.32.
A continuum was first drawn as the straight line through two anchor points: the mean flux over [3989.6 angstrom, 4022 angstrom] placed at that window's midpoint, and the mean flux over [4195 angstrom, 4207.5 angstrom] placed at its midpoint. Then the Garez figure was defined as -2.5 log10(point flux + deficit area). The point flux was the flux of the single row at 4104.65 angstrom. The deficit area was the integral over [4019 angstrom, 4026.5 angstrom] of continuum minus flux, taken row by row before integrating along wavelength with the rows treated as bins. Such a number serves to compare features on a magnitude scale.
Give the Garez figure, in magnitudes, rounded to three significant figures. -2.34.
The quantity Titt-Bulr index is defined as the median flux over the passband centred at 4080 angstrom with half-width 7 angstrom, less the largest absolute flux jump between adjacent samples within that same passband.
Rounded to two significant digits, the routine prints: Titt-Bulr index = 9.0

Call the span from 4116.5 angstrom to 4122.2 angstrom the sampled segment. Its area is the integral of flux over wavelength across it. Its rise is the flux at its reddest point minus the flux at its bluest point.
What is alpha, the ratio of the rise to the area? 0.0016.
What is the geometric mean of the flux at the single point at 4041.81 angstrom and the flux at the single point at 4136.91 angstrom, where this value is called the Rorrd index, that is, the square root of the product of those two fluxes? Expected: 9.91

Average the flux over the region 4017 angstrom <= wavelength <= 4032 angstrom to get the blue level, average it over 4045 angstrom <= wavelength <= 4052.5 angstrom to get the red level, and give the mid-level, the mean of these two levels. 10.5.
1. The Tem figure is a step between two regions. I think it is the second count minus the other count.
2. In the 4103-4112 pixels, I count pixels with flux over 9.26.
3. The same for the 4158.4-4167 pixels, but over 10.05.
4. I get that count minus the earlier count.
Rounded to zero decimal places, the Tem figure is 2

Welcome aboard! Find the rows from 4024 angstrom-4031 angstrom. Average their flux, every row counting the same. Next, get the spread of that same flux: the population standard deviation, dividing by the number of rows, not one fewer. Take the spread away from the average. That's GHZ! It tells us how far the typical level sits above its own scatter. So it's 10.1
